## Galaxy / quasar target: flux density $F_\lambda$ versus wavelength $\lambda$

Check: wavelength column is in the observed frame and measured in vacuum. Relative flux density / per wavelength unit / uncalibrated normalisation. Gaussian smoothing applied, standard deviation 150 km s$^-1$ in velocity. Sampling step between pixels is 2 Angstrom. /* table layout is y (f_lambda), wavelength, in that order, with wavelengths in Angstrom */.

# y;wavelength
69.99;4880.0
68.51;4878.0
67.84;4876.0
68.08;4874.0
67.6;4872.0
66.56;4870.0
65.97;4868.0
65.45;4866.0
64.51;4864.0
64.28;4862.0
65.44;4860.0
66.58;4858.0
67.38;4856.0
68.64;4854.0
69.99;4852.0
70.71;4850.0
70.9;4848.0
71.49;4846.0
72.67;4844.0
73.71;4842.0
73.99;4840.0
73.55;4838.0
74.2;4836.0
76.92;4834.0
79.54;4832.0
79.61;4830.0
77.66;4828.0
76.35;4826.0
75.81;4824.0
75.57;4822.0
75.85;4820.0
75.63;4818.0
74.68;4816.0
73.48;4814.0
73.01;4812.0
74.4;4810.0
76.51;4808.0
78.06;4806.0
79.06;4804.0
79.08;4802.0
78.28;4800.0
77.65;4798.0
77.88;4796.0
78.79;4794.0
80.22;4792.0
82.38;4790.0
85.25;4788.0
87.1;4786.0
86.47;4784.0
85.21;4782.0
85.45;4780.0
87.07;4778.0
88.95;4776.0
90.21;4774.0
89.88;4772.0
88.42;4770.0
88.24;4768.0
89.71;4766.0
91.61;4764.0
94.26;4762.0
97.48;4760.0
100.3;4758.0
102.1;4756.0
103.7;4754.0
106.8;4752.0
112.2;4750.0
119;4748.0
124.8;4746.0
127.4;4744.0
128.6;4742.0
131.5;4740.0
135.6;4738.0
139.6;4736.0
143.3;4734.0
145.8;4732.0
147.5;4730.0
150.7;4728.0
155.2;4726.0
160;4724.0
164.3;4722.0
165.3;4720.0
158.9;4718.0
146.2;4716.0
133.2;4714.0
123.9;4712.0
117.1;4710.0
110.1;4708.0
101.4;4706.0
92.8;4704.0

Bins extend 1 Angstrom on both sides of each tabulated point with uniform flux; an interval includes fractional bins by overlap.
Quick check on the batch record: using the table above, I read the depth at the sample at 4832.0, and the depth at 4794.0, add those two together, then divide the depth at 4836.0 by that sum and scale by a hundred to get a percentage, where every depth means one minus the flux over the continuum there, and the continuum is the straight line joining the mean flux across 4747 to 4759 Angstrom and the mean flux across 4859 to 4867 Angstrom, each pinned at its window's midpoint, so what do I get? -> 14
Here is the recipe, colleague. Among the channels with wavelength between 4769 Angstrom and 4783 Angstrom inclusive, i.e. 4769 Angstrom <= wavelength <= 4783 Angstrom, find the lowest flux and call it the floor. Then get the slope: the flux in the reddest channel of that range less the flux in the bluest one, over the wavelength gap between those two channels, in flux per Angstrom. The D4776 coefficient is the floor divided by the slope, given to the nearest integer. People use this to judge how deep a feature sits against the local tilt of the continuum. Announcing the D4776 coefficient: -319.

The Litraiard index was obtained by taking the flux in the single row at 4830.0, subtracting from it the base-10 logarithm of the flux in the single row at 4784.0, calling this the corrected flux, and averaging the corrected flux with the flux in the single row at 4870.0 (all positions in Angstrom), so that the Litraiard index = 72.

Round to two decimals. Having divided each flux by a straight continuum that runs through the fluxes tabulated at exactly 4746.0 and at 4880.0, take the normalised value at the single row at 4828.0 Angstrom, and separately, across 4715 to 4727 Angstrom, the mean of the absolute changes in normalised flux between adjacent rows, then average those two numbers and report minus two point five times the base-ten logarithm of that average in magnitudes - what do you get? 0.88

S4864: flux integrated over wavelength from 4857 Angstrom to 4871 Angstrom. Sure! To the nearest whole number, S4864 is 918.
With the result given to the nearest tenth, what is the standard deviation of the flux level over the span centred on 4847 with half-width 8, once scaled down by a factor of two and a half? 0.7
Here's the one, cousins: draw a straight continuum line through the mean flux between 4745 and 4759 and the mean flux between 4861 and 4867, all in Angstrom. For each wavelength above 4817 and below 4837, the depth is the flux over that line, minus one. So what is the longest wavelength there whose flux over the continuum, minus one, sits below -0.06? 4824.0 Angstrom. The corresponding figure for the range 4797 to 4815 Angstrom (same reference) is 4814.0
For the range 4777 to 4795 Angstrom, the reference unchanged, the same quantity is 4794.0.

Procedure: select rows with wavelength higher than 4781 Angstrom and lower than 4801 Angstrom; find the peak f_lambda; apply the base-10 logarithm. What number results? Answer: 1.94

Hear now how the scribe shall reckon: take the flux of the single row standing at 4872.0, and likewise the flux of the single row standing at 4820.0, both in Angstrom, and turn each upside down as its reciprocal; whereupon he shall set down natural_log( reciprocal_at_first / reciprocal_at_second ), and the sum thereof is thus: 0.12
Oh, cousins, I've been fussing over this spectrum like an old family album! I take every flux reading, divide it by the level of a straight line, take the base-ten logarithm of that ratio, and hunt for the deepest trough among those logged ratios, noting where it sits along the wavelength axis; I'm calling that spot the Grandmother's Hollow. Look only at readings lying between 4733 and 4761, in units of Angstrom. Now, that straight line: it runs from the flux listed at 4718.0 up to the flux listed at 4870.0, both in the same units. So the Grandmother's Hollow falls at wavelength 4760.0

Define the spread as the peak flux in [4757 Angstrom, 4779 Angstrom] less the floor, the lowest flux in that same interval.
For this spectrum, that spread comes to 13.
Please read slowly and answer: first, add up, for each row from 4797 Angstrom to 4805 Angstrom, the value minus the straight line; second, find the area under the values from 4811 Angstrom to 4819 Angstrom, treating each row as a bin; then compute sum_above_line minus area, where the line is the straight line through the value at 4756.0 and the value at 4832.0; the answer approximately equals -634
